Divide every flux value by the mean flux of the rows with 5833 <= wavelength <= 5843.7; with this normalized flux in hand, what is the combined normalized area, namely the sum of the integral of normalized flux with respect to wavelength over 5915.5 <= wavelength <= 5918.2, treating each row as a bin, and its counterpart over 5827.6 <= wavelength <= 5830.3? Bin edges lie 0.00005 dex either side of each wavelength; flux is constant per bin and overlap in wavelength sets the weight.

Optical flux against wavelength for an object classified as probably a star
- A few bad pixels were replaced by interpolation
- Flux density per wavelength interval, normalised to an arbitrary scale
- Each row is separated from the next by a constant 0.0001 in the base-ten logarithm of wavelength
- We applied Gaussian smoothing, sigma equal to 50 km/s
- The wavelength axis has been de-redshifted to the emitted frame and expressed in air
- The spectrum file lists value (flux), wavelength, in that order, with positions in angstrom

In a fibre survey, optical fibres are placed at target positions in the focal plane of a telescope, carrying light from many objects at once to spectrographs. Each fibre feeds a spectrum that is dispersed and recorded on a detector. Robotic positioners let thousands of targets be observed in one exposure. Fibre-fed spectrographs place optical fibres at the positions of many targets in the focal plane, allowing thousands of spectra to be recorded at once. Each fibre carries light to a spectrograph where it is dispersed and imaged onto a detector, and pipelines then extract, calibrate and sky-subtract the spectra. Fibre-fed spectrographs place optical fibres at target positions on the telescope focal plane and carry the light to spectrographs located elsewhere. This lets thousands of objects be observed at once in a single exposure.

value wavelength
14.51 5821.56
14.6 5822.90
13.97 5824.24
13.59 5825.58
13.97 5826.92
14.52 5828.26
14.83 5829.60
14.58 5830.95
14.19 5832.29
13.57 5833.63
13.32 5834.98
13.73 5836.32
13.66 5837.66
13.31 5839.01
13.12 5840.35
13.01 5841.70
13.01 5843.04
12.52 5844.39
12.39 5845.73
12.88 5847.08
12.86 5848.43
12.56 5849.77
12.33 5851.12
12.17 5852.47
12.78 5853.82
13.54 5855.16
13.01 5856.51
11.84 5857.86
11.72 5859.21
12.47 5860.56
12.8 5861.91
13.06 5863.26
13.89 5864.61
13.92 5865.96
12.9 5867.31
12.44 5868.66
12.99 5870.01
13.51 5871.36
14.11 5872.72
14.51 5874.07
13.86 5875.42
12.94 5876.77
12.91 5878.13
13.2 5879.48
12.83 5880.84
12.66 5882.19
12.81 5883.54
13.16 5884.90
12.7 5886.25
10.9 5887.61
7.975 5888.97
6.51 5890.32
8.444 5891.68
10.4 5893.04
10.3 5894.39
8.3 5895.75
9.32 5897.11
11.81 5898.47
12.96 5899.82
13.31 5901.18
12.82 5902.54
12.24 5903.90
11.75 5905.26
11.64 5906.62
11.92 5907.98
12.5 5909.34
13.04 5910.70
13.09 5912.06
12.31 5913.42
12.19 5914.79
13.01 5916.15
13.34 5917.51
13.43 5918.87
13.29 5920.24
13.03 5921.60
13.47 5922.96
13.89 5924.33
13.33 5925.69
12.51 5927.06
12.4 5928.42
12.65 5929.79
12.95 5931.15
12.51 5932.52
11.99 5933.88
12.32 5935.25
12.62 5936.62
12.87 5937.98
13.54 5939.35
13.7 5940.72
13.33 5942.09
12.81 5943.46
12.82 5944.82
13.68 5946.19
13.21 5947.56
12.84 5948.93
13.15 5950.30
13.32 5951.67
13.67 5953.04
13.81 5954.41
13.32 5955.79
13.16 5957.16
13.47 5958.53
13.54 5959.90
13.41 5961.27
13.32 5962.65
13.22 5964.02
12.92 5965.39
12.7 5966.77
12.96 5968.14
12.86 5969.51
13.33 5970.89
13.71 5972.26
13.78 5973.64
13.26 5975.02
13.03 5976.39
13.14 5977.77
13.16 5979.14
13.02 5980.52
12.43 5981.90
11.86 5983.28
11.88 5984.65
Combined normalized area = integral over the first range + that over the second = 5.64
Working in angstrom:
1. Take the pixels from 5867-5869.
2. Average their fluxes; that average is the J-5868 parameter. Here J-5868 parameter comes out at 12.7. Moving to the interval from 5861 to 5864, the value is 12.9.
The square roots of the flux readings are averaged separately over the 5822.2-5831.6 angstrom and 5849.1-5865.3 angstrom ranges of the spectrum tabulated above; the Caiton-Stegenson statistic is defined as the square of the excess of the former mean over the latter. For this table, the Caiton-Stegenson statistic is 0.05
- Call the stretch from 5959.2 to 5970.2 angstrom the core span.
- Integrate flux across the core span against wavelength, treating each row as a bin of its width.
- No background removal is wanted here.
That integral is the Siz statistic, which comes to 144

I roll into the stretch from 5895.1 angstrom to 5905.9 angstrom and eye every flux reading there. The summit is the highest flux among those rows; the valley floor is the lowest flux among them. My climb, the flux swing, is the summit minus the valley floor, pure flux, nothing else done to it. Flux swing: 5.0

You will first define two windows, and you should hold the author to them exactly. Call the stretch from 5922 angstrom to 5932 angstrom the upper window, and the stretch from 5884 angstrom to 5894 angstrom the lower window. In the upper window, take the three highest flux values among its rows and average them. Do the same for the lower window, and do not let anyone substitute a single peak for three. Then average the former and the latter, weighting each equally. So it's 12.9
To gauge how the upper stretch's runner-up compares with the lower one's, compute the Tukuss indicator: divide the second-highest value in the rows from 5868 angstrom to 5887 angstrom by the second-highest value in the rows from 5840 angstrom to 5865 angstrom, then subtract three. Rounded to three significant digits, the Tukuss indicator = -1.96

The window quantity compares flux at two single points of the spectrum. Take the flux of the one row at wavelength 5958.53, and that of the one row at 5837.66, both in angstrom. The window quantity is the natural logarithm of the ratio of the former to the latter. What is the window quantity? -0.014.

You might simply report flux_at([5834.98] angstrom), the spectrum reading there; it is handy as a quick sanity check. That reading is 13.32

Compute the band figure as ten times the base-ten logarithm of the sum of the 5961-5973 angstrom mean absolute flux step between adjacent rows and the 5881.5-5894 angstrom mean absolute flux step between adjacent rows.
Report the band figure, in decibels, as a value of 2.1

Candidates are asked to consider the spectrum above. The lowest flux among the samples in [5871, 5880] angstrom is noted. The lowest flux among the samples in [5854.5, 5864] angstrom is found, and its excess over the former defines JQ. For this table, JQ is -1.2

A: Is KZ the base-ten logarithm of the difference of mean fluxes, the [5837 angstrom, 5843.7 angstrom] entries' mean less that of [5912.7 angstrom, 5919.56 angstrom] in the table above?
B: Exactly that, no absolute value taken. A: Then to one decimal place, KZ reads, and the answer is -0.4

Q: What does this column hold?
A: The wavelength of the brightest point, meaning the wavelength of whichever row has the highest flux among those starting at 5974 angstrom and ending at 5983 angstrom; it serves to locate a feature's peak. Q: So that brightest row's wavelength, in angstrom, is 5975.02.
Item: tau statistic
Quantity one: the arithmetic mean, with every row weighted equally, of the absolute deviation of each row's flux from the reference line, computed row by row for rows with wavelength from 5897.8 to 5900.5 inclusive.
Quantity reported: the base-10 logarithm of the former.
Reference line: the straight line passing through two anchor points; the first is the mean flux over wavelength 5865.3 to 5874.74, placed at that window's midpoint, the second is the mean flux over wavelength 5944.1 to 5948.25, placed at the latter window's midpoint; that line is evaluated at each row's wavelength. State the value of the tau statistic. 0.00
